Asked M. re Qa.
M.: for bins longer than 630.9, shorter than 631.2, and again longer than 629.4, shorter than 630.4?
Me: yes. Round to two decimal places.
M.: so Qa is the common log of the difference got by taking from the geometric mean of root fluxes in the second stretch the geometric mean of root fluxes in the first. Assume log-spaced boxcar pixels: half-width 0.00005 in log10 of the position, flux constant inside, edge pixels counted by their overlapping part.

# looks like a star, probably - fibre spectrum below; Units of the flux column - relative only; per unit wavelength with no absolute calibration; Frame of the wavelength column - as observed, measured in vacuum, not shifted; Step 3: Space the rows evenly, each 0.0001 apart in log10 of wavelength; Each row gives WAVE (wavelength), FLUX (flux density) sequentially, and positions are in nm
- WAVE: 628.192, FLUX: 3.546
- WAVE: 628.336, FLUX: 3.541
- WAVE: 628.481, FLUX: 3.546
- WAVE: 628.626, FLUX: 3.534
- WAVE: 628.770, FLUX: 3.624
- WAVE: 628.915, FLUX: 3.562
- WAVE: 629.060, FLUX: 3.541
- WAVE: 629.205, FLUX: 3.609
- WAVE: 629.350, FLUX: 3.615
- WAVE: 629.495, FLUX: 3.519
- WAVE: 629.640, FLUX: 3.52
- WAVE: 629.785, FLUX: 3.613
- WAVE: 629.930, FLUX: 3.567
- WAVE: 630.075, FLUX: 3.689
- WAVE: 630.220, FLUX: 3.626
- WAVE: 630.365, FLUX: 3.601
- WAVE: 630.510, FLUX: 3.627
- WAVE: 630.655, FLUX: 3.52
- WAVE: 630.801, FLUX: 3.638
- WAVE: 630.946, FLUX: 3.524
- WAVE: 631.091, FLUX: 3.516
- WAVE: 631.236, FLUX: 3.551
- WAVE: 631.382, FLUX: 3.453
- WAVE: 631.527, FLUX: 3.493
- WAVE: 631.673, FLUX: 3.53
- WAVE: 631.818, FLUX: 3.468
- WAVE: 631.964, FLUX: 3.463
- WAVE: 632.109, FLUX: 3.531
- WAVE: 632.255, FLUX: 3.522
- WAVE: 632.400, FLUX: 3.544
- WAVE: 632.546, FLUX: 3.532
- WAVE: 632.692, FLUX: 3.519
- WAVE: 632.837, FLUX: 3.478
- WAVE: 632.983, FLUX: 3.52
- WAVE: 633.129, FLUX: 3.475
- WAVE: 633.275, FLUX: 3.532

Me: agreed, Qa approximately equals -1.73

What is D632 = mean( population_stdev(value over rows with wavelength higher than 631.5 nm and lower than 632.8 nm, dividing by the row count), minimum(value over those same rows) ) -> 1.75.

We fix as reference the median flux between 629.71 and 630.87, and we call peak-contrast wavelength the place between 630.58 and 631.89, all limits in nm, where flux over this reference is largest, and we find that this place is 630.801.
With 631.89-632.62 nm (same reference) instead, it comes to 632.400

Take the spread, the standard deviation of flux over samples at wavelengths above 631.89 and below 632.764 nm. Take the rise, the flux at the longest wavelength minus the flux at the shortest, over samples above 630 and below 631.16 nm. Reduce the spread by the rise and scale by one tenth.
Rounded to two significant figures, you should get 0.020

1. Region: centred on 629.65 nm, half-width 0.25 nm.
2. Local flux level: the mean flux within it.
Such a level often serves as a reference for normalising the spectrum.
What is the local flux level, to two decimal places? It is 3.55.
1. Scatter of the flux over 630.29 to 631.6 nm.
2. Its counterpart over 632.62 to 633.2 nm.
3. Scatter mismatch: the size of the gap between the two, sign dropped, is 0.038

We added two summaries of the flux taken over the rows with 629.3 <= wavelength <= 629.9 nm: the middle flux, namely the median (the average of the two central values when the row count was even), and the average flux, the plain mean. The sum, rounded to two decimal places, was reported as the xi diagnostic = 7.13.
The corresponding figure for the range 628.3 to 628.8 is 7.10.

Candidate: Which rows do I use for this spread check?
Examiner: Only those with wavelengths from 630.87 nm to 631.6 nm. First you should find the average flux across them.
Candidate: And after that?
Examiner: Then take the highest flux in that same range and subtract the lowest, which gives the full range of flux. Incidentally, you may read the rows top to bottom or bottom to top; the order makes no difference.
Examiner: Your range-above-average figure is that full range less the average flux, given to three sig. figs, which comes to -3.41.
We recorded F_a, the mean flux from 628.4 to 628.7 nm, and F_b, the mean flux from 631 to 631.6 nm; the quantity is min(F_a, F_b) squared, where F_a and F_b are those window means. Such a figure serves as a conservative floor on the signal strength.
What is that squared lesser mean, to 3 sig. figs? 12.3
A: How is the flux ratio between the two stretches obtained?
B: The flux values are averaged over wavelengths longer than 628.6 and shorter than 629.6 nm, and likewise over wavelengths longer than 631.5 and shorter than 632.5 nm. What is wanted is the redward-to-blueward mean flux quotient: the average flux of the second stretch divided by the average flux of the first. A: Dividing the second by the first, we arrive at 0.982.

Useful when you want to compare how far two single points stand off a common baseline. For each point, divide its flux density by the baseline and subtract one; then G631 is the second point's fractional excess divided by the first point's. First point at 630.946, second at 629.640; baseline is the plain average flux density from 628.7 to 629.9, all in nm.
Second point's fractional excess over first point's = 1.08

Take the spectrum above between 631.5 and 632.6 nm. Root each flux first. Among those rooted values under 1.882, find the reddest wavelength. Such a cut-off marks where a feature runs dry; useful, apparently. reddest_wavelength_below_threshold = 632.546 nm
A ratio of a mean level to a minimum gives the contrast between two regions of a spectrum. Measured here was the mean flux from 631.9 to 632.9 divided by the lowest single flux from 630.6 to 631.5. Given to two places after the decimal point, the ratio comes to 1.02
